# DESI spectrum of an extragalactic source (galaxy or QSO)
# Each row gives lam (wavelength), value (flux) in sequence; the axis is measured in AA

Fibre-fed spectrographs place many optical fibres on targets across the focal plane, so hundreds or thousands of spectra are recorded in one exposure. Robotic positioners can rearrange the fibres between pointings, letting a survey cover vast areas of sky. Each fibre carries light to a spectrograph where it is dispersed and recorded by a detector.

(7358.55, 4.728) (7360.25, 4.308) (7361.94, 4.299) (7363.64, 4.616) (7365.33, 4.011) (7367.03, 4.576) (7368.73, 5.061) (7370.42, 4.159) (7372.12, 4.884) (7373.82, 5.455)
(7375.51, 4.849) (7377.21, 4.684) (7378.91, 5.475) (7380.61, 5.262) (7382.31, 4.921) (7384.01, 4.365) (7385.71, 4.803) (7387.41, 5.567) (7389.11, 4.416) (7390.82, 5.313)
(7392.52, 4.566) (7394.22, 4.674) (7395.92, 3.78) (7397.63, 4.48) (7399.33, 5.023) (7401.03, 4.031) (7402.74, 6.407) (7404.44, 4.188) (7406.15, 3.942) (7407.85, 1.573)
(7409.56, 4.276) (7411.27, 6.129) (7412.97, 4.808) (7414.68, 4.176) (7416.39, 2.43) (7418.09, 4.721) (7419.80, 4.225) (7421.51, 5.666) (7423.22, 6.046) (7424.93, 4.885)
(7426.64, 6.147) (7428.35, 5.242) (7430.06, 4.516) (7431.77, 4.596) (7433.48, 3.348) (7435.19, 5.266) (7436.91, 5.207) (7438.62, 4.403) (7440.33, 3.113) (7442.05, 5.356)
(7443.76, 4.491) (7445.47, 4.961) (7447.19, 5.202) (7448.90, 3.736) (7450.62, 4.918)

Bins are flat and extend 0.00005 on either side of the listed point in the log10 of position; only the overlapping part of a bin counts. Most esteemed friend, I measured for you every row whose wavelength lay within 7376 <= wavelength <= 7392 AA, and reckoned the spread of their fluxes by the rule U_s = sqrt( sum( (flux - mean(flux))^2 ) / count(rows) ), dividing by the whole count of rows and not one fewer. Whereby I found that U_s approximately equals 0.42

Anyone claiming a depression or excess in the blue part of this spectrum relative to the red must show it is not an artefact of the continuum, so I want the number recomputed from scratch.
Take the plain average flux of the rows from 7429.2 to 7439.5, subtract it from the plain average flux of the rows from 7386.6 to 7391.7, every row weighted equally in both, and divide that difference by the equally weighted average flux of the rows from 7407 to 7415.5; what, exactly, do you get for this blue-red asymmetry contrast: 0.13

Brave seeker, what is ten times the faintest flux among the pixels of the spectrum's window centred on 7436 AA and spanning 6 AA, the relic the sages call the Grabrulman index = 33.5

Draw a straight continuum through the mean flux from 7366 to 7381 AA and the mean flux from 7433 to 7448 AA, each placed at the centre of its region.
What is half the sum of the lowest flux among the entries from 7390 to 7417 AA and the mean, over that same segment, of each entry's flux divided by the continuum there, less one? 0.74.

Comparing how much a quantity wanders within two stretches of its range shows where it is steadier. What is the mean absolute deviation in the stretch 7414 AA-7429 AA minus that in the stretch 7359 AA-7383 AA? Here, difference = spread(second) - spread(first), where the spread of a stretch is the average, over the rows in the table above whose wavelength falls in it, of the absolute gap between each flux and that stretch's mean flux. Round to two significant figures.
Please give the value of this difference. 0.47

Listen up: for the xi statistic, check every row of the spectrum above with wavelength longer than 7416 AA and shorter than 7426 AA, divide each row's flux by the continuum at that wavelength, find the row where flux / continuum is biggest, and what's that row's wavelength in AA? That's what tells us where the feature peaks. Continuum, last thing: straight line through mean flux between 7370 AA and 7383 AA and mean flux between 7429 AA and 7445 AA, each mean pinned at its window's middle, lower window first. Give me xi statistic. 7423.22 AA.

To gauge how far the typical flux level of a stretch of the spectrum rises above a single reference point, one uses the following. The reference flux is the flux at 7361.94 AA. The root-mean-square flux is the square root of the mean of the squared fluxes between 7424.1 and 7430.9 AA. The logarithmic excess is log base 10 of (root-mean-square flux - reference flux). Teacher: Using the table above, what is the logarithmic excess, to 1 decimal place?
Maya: 0.0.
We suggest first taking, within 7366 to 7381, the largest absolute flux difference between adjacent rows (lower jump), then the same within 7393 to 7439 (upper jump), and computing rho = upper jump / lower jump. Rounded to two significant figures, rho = 3.0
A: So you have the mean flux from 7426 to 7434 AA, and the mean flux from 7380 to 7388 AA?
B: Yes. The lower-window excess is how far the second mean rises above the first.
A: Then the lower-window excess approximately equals 0.2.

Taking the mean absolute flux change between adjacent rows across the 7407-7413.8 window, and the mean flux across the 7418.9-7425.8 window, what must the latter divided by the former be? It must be 2.7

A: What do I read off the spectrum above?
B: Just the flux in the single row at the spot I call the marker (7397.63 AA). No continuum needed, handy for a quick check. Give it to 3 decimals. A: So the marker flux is 4.480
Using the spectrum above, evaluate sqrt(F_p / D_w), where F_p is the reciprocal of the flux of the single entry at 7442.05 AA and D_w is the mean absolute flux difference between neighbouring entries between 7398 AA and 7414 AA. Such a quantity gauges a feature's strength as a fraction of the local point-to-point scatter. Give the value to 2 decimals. 0.33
